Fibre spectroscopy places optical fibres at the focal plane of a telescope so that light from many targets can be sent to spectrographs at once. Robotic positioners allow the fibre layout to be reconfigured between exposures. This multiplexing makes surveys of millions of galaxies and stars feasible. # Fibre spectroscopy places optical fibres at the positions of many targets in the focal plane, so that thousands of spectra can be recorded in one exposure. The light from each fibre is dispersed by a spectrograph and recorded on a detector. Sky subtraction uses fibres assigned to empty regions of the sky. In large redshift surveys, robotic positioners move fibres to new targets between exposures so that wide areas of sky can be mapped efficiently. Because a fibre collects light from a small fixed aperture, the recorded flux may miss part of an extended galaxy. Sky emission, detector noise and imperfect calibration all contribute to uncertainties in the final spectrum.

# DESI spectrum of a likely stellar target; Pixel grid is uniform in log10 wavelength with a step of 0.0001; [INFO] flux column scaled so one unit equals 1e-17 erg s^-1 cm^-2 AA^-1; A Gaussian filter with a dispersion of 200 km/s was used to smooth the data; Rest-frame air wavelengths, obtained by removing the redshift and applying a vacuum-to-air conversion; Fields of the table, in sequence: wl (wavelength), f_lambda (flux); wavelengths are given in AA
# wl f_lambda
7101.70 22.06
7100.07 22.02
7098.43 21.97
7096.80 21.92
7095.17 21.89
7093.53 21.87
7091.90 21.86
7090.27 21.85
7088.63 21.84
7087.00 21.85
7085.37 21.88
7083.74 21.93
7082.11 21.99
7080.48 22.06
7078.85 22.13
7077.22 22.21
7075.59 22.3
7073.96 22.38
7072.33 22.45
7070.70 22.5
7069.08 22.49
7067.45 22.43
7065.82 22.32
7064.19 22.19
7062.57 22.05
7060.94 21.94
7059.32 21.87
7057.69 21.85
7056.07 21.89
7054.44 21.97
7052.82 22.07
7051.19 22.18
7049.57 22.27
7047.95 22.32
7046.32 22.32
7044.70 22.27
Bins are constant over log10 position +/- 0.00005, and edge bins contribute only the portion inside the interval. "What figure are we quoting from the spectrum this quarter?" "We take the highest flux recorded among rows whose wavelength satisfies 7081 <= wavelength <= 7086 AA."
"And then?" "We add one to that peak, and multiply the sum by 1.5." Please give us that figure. 34.5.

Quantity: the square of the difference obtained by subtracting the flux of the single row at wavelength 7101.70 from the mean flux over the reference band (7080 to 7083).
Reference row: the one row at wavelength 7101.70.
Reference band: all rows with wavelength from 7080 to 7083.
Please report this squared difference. 0.001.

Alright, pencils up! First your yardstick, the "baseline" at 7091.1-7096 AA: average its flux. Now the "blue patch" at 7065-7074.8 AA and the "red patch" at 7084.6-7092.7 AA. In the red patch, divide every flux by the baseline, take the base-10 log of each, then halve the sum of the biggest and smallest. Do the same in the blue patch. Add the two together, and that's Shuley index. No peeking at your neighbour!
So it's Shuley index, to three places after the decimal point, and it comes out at 0.010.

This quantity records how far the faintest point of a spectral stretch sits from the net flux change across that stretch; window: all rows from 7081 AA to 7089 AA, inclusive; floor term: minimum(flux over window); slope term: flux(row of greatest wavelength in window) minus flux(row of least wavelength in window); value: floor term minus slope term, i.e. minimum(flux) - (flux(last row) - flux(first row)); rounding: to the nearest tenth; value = 22.0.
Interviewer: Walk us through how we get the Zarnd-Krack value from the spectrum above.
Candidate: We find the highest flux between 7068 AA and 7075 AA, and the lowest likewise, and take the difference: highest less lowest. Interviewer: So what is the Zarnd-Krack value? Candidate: 0.12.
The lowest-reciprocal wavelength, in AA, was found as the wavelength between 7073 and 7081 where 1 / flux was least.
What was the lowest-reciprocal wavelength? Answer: 7073.96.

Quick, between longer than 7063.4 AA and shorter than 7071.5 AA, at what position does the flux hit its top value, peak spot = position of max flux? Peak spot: 7070.70 AA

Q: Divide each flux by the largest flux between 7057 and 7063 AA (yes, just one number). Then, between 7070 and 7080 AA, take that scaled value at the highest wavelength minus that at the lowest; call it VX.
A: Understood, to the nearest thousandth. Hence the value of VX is -0.017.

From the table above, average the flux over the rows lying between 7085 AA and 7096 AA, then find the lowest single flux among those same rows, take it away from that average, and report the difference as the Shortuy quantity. 0.02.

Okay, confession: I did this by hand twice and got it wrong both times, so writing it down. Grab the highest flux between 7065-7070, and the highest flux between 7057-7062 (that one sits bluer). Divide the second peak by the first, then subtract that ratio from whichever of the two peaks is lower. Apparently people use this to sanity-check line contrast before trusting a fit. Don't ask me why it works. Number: 20.96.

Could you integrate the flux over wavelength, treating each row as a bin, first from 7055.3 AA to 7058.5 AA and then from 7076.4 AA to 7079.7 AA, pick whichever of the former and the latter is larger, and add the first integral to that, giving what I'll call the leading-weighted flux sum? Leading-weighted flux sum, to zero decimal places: 143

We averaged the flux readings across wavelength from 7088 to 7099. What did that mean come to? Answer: 21.9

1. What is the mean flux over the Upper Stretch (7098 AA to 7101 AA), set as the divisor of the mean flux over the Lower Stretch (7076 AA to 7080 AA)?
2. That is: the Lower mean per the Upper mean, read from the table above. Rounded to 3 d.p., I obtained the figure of 1.008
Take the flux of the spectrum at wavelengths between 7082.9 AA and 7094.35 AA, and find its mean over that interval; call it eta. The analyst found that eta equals 21.9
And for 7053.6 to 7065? 22.0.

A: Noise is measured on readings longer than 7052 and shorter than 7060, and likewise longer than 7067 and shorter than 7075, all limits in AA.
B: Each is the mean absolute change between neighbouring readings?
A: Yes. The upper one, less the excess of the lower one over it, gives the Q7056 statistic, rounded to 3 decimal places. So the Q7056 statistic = 0.035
